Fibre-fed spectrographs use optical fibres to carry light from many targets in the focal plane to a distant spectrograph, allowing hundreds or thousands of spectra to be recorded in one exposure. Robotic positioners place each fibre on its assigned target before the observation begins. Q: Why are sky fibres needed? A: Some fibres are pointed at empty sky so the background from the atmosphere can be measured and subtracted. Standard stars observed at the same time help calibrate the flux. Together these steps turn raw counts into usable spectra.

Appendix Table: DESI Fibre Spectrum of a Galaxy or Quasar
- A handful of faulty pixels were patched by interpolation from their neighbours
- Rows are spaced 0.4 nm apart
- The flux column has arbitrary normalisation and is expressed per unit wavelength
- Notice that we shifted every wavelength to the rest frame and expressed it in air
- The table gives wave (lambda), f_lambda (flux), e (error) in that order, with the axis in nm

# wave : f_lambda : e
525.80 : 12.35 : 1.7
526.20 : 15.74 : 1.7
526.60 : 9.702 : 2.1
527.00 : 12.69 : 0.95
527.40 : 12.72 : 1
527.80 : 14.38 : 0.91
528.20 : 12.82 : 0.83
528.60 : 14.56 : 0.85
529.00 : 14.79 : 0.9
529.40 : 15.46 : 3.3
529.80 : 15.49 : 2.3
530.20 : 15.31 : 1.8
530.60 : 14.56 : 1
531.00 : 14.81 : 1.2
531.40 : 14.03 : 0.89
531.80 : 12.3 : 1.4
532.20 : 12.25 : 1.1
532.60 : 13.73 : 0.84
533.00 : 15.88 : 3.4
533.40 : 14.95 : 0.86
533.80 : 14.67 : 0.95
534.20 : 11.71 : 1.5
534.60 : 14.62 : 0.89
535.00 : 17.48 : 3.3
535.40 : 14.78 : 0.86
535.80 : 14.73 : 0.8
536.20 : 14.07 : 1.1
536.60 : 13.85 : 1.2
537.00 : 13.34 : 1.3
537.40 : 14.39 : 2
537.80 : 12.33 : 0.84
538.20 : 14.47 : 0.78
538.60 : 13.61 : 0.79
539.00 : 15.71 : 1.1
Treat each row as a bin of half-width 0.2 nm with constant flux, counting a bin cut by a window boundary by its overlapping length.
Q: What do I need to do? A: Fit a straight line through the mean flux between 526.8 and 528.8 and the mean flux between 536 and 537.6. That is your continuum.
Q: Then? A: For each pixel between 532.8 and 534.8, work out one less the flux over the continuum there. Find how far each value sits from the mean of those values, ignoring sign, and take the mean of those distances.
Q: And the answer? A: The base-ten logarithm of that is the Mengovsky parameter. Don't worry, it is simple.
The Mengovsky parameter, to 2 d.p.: -1.11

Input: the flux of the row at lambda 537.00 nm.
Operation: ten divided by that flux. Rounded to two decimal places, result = 0.75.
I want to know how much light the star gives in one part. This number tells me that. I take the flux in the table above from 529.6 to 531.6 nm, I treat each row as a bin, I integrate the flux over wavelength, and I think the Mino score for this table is 29.7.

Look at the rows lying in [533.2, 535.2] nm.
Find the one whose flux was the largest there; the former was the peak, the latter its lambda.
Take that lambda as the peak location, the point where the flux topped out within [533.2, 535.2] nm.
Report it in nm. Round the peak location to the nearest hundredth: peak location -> 535.00 nm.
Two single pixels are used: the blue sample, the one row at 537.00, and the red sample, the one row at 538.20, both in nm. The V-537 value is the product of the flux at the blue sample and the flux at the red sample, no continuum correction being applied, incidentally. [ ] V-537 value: 193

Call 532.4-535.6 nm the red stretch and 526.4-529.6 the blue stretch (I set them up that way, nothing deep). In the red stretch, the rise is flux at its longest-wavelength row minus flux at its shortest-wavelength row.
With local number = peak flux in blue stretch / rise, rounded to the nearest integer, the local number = 15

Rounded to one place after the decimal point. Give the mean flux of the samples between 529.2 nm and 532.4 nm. 14.3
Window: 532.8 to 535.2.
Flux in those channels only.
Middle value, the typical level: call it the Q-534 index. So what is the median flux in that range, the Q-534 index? 14.8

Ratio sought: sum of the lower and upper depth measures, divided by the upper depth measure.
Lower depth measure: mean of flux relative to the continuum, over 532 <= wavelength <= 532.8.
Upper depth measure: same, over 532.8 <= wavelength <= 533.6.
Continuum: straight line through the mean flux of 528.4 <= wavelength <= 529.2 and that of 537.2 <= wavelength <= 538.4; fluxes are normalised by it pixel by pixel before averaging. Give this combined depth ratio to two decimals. 1.84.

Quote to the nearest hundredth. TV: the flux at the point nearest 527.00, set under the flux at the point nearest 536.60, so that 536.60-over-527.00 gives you 1.09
